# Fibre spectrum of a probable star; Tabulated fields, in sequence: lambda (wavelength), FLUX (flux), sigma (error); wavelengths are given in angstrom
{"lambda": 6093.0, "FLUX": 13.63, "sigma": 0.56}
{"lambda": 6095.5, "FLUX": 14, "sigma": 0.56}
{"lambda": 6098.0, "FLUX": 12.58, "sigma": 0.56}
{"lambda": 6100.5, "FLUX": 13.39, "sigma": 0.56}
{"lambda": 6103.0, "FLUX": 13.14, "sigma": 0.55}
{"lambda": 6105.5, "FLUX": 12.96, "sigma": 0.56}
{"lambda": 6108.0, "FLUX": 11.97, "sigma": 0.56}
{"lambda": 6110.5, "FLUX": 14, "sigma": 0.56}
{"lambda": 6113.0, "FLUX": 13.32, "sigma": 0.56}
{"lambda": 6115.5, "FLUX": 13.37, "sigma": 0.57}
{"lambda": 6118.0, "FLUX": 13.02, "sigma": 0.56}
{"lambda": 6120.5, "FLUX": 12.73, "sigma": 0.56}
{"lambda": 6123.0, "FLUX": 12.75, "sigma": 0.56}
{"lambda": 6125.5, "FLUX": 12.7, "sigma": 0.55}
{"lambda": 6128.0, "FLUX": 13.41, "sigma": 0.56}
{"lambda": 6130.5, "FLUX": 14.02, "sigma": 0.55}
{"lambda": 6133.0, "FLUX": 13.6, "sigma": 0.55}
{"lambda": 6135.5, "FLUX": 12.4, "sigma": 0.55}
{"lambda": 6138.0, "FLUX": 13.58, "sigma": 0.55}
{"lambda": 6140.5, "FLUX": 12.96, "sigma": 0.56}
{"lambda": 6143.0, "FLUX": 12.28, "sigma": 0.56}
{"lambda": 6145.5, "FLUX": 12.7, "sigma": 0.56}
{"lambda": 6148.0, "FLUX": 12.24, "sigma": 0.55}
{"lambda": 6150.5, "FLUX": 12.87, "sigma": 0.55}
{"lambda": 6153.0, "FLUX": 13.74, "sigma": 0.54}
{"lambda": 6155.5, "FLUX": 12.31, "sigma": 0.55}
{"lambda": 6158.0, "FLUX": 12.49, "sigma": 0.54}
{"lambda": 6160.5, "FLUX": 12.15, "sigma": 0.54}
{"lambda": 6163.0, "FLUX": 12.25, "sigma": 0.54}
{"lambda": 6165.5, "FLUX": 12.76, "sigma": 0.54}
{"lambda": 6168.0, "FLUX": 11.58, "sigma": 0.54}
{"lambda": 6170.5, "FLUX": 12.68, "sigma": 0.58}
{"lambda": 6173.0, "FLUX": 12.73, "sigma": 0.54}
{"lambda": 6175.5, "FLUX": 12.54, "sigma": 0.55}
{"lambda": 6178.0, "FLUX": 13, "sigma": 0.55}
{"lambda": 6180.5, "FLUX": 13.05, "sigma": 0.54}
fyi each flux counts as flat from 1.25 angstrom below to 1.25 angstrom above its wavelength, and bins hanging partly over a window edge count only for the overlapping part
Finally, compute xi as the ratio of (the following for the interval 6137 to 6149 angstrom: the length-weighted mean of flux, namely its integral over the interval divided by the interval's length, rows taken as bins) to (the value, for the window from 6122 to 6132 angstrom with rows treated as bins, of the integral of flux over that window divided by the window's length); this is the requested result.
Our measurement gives 0.96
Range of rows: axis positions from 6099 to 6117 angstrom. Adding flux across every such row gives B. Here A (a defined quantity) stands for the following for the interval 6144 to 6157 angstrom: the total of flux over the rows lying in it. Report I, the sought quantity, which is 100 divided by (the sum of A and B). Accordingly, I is 0.6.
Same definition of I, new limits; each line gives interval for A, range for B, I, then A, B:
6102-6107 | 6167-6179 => 1.1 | 26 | 63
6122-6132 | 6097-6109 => 0.9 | 53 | 64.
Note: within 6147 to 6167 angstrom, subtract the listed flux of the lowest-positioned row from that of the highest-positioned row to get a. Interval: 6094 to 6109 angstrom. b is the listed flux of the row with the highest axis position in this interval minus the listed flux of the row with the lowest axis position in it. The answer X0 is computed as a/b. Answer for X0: -0.26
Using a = 0.52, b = -2.0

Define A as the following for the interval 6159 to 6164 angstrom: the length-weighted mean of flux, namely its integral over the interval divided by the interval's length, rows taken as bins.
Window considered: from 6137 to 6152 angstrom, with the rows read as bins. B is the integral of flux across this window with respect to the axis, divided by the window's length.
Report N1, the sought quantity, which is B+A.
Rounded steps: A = 12.2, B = 12.8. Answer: 25.0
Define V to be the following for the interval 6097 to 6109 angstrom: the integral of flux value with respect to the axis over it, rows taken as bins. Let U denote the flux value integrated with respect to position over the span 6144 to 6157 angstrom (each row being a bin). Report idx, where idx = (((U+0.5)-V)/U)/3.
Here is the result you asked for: 0.02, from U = 166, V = 154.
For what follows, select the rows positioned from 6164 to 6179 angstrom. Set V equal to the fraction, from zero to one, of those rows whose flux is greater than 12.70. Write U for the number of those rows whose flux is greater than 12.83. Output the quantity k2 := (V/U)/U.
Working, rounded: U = 1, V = 0.5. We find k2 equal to 0.50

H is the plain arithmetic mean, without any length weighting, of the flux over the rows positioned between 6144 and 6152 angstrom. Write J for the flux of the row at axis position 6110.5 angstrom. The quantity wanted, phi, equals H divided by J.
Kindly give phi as 0.90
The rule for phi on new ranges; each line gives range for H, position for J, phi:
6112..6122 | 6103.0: 1.00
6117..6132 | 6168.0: 1.13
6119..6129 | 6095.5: 0.92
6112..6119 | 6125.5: 1.04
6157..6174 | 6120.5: 0.97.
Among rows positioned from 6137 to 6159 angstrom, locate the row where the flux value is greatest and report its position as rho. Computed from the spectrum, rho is 6153.0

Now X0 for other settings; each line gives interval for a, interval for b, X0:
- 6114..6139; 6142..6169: -0.30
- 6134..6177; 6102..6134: 0.30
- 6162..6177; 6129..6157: -0.17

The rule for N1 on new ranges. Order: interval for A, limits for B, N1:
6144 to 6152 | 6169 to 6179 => 25.3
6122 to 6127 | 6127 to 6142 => 26.1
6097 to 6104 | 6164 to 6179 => 25.6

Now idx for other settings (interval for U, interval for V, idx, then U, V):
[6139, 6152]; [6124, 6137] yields -0.01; 164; 172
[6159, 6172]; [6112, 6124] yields 0.01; 160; 156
